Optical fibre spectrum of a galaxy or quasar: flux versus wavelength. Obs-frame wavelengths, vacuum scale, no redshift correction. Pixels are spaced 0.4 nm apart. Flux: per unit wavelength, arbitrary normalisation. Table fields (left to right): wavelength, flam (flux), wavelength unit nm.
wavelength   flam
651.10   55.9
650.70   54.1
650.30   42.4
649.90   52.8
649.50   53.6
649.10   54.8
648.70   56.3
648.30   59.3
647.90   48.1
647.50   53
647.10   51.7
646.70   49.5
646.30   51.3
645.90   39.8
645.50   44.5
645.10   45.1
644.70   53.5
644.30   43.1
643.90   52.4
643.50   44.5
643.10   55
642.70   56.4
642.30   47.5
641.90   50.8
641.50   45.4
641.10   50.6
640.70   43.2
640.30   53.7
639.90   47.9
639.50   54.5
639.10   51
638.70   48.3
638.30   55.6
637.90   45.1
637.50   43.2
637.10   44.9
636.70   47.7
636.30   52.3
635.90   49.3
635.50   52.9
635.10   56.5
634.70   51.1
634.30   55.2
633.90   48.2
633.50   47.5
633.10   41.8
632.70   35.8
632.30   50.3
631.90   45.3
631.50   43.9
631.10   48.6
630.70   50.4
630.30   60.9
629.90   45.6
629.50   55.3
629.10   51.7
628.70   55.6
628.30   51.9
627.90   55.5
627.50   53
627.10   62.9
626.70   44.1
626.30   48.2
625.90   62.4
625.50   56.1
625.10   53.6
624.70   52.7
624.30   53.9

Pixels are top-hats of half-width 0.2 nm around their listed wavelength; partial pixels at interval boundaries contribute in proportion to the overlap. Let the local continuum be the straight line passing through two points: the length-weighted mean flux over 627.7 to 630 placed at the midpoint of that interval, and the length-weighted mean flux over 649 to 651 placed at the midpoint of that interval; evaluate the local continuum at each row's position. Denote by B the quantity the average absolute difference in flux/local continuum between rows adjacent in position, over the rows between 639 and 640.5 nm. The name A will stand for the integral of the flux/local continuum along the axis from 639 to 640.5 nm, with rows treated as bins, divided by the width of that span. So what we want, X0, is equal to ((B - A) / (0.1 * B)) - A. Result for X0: -89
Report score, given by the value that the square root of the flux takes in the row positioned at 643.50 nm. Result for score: 6.67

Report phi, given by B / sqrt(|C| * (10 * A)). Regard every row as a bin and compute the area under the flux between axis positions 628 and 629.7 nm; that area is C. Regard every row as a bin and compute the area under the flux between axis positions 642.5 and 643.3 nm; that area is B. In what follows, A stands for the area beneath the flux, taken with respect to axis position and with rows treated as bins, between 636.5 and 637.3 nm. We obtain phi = 0.24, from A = 37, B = 45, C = 91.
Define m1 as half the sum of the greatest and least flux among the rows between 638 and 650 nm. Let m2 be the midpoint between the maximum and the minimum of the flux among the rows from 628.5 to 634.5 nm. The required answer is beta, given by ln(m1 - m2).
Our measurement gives 0.2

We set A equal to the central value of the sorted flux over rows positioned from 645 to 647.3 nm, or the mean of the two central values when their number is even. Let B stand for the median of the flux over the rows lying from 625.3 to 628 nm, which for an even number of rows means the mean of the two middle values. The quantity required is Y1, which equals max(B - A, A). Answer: 47.3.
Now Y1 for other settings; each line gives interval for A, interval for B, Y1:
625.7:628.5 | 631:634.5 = 53.0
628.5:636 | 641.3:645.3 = 50.3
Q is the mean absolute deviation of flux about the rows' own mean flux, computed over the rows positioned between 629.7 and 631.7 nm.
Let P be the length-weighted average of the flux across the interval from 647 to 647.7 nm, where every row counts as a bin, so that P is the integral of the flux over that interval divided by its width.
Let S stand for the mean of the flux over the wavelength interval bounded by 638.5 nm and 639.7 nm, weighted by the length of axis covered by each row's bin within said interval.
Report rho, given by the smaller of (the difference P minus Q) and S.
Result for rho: 47.8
